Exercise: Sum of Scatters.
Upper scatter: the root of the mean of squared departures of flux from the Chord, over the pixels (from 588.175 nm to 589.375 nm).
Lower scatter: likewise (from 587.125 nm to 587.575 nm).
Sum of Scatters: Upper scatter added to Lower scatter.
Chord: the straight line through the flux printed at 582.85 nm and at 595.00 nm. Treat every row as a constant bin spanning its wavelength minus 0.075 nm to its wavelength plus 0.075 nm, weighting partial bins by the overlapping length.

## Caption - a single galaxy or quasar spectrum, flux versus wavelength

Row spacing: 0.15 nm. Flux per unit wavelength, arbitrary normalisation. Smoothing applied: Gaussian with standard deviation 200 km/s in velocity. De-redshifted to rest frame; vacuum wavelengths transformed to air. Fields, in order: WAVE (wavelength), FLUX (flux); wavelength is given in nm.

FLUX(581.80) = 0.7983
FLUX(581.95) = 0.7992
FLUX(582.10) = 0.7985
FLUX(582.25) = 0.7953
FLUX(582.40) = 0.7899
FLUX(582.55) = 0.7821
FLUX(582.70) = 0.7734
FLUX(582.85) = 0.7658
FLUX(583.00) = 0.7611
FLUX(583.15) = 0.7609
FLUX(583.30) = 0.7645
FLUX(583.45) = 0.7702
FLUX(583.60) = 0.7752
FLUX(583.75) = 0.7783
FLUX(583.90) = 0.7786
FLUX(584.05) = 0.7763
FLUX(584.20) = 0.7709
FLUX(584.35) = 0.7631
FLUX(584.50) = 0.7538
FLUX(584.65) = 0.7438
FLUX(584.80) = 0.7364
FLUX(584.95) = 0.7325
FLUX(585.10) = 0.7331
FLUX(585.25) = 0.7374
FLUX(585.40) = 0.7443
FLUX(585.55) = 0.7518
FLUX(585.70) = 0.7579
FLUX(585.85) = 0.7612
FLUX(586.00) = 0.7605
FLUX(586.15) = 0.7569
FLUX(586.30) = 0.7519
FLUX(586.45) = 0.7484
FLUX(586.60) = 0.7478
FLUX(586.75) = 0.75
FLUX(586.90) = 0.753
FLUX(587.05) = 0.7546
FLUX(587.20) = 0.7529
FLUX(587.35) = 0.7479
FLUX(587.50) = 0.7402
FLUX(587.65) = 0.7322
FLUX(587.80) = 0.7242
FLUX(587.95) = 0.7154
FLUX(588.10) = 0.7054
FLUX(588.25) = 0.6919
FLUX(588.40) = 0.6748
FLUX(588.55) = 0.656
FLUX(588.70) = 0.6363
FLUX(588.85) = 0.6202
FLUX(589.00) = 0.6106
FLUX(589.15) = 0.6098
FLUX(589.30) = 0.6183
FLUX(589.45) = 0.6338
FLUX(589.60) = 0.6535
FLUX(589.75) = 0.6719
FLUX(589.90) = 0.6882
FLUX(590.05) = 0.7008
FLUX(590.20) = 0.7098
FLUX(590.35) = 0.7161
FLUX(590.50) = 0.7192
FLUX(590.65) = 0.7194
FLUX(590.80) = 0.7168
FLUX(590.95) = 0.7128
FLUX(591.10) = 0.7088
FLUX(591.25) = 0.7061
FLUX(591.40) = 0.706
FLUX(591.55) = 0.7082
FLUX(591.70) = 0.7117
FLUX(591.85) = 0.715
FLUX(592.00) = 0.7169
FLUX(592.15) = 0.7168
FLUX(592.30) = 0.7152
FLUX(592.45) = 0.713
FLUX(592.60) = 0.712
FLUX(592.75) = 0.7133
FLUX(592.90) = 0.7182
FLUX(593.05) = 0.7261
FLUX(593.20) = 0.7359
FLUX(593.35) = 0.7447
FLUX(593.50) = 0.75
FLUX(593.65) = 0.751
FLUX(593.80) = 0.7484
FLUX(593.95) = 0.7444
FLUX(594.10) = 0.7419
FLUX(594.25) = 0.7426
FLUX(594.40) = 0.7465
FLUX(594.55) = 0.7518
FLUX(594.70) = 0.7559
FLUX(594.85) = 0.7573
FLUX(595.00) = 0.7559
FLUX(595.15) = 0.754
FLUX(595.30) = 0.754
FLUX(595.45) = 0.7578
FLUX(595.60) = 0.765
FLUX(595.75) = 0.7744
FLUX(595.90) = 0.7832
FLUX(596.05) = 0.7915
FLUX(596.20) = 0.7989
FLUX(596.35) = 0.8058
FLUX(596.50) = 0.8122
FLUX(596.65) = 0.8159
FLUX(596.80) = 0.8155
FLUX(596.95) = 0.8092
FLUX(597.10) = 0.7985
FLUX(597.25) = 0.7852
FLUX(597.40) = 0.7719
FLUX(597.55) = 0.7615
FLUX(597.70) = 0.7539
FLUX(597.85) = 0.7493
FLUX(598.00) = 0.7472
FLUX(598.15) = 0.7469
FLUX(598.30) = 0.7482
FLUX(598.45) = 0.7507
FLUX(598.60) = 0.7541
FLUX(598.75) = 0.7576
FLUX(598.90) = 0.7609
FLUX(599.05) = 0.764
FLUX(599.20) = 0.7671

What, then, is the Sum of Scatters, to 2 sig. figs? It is 0.14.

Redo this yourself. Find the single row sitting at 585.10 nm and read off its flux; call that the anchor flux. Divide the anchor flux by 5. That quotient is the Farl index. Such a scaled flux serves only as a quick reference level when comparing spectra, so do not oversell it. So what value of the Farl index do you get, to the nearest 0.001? 0.147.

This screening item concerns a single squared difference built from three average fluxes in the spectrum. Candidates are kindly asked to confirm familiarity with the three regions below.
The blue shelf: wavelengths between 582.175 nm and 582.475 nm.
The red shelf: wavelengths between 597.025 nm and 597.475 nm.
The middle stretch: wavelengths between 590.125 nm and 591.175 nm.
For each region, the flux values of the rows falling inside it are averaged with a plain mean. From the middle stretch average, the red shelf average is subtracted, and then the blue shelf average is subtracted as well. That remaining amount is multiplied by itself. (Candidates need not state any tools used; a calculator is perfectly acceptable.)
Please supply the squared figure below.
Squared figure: 0.74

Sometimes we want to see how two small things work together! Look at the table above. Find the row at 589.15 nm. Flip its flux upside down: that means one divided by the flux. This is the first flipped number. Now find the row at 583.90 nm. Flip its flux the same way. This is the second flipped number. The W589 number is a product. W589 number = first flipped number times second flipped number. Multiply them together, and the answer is 2.1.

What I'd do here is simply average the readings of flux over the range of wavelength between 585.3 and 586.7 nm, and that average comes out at 0.753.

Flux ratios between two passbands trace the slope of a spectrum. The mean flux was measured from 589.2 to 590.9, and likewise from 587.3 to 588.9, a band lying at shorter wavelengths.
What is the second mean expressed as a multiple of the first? 1.01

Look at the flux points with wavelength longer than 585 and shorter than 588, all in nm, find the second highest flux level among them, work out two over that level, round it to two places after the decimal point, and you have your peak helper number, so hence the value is 2.63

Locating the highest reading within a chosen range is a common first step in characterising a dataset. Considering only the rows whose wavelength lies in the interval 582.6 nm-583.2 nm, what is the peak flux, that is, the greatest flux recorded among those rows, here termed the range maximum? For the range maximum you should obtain 0.7734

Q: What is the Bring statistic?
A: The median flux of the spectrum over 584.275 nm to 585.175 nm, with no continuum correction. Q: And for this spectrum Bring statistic 0.740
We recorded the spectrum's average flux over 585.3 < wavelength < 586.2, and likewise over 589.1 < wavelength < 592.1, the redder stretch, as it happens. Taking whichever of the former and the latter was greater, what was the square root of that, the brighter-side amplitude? 0.869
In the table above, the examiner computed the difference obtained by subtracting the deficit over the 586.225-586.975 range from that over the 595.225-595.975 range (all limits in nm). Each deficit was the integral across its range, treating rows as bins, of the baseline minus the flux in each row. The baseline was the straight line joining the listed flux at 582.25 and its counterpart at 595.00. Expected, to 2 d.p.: -0.03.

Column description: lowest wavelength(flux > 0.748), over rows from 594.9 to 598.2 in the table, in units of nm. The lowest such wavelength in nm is 595.00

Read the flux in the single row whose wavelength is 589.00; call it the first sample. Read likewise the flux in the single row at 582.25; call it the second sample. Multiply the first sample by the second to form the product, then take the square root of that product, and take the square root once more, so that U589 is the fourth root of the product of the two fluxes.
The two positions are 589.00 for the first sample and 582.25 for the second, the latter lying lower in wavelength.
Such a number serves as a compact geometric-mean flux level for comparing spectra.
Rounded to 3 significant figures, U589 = 0.835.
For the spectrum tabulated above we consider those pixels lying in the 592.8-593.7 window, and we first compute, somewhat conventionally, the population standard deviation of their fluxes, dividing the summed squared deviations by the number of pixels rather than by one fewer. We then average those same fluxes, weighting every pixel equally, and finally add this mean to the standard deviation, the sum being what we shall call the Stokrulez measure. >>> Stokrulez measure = 0.75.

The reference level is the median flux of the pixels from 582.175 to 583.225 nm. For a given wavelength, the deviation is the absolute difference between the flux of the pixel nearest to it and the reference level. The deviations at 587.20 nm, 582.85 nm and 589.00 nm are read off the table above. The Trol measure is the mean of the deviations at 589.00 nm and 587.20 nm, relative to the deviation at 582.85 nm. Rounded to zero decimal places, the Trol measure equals 12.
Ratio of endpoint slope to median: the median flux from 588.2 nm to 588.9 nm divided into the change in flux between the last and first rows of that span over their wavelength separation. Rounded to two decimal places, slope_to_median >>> -0.18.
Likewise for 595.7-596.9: 0.05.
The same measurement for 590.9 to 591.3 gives -0.03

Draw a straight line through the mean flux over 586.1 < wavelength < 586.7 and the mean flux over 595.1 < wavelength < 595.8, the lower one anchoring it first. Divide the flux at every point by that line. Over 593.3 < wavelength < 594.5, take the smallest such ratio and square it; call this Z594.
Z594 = 0.95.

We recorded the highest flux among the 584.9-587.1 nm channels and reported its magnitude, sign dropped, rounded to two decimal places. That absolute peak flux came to 0.76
